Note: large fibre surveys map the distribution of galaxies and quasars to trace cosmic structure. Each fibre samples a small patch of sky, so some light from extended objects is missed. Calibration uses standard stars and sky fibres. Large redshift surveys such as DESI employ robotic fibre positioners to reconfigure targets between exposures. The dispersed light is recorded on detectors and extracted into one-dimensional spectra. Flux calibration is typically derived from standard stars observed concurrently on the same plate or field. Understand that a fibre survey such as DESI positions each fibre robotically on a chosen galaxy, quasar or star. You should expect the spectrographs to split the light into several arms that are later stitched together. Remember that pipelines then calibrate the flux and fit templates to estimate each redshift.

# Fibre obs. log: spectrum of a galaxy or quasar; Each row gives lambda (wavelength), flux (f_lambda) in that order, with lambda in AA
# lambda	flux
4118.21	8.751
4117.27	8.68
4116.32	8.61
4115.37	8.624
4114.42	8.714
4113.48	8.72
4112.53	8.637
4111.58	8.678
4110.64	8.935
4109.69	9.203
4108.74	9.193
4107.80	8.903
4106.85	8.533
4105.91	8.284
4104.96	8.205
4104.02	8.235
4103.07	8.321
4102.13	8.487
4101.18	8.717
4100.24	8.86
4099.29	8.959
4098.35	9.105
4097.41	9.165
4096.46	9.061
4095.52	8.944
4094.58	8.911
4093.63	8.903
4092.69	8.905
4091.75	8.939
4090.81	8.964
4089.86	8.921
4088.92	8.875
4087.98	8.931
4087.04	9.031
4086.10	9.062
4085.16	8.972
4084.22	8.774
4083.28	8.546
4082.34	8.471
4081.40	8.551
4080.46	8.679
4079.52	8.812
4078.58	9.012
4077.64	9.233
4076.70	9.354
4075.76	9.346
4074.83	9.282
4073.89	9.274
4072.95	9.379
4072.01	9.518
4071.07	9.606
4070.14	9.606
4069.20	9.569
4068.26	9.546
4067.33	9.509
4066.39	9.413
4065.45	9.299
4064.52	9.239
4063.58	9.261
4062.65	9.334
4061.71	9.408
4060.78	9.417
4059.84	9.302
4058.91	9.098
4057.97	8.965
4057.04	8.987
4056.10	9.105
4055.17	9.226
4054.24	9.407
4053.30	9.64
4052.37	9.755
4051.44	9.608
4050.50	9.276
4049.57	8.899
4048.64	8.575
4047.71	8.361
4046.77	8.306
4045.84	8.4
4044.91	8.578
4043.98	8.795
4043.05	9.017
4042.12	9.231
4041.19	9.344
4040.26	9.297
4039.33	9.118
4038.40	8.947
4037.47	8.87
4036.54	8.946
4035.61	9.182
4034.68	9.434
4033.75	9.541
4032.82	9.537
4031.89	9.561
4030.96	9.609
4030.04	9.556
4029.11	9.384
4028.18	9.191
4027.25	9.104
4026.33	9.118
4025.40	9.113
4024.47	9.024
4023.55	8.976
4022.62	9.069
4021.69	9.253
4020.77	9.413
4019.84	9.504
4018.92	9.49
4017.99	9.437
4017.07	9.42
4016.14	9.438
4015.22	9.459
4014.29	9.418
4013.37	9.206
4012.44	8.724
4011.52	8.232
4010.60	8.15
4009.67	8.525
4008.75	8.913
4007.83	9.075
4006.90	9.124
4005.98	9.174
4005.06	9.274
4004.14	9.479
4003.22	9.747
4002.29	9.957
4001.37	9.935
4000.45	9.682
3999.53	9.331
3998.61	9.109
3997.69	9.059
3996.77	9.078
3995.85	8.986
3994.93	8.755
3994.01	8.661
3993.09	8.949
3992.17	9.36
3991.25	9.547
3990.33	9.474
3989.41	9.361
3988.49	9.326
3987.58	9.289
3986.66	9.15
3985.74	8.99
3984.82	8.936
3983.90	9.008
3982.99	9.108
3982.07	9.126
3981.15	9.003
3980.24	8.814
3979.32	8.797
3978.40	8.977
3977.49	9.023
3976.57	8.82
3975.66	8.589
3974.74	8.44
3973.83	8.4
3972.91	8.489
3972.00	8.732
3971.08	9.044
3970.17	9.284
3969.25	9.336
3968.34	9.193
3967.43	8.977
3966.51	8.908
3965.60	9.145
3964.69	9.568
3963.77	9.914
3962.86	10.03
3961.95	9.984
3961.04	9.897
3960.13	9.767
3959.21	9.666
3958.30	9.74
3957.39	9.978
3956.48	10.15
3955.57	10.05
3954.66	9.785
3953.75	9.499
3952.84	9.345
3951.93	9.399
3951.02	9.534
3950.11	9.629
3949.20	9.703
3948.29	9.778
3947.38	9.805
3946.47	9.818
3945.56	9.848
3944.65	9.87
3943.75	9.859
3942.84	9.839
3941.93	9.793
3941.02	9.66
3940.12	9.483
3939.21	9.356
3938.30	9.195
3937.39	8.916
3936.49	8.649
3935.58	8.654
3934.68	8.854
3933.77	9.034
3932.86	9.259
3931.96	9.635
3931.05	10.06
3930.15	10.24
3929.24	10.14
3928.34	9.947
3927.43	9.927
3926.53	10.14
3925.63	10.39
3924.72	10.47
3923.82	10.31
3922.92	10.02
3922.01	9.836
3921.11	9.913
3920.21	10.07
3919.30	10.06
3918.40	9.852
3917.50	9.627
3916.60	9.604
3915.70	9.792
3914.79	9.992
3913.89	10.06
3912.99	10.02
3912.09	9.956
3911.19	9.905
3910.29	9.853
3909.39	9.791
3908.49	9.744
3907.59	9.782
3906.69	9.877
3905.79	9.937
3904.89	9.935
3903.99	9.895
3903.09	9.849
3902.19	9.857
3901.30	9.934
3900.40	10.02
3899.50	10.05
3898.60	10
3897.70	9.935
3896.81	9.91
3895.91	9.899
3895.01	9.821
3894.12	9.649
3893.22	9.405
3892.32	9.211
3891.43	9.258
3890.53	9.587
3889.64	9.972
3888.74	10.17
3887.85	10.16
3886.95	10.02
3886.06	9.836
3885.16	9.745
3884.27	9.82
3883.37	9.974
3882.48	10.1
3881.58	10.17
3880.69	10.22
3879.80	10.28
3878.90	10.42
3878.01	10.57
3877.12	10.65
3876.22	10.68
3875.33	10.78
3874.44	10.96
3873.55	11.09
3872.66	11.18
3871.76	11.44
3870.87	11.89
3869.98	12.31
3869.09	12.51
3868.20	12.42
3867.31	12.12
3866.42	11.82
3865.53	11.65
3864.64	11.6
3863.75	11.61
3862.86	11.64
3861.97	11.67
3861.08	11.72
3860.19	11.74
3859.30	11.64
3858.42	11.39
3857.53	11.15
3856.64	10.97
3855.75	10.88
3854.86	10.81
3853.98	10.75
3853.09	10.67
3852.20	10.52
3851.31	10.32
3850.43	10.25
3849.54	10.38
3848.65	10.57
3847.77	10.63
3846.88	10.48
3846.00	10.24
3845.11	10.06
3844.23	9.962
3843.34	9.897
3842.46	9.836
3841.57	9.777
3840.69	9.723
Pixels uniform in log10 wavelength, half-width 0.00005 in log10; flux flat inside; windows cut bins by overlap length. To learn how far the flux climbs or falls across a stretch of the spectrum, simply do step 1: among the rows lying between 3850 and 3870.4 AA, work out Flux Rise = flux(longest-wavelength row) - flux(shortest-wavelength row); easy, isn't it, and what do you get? 2.1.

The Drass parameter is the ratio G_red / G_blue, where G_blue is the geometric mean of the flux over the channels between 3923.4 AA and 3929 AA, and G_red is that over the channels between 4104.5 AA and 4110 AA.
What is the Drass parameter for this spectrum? 0.85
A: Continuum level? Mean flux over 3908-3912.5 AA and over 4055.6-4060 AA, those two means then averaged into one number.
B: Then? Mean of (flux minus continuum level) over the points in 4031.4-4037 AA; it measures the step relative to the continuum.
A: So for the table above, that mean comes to -0.10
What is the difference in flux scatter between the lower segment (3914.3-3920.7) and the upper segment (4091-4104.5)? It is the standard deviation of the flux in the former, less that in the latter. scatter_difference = -0.09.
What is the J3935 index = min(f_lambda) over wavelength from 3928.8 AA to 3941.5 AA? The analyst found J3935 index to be 8.649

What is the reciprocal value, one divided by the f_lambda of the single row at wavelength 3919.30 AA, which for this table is 0.099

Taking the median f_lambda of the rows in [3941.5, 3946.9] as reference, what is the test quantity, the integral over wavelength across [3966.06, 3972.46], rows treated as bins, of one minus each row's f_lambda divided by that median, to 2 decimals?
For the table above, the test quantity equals 0.50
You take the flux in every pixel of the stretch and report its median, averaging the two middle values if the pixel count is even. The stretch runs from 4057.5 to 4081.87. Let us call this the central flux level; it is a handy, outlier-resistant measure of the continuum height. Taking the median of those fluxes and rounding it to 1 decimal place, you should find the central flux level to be 9.3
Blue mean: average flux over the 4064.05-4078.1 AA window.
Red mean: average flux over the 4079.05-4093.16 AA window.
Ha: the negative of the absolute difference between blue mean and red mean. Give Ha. -0.58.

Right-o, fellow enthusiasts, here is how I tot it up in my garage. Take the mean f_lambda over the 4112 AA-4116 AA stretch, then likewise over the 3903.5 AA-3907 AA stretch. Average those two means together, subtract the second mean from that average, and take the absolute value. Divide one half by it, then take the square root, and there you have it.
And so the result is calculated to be 0.90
